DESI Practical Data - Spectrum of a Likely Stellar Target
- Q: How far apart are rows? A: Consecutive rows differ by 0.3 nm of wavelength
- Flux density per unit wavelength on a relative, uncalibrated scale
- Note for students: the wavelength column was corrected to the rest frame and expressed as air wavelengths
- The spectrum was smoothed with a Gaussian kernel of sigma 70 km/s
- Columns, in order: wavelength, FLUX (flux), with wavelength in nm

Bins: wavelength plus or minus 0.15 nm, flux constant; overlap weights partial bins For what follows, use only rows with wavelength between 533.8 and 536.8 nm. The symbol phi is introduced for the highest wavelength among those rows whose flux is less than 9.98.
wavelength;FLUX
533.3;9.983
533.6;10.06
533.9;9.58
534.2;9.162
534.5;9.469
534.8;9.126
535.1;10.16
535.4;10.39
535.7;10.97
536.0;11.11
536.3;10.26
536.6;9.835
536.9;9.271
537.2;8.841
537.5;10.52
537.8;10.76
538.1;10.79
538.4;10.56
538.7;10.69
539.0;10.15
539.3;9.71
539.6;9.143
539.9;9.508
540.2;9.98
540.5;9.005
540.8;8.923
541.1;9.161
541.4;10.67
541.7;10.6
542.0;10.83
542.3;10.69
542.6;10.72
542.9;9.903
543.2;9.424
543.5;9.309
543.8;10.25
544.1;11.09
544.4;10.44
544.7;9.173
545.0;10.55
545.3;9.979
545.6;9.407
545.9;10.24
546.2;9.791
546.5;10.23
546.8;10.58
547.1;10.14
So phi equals 536.6 nm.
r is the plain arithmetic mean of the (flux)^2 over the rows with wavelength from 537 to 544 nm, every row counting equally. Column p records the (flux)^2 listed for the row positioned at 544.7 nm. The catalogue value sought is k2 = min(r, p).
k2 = 84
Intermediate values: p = 84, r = 101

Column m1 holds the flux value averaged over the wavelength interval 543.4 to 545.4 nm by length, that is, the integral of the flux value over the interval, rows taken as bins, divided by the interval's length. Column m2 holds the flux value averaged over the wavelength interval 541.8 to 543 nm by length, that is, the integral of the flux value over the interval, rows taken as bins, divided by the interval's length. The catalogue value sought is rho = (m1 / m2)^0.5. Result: 0.980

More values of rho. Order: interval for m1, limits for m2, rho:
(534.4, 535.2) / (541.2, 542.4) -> 0.948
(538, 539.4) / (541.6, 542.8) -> 0.986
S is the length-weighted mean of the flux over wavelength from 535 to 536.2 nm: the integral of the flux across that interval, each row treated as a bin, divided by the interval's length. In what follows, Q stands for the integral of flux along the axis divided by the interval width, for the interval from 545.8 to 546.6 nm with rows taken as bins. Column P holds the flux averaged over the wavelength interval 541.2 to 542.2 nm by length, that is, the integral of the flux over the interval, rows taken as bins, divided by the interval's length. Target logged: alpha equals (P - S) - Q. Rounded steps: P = 10.6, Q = 10.1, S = 10.7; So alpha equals -10.1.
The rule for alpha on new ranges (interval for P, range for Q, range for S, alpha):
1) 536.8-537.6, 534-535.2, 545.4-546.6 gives -9.9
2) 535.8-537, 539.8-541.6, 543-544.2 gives -9.4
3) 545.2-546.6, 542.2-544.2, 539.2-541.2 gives -9.6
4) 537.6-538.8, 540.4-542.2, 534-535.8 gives -9.1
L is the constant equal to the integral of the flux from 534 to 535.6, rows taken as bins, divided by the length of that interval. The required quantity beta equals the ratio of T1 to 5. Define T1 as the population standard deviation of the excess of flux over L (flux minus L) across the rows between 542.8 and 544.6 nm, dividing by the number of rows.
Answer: 0.122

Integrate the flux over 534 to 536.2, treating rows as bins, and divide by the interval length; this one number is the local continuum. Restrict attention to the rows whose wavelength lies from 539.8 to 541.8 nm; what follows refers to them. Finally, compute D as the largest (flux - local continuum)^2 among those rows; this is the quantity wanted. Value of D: 1.3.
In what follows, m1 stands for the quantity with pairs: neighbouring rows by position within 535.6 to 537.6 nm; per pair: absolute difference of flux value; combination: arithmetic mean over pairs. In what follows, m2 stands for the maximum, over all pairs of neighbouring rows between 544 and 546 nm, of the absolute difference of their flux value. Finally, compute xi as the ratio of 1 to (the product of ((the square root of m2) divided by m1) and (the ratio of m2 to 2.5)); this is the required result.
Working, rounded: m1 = 0.7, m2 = 1.4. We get 1.1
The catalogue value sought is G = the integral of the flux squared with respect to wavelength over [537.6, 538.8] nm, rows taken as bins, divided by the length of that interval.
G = 114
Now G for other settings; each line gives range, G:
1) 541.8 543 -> 112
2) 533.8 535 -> 88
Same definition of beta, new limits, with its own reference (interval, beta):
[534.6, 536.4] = 0.129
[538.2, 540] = 0.111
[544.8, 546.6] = 0.073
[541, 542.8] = 0.116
